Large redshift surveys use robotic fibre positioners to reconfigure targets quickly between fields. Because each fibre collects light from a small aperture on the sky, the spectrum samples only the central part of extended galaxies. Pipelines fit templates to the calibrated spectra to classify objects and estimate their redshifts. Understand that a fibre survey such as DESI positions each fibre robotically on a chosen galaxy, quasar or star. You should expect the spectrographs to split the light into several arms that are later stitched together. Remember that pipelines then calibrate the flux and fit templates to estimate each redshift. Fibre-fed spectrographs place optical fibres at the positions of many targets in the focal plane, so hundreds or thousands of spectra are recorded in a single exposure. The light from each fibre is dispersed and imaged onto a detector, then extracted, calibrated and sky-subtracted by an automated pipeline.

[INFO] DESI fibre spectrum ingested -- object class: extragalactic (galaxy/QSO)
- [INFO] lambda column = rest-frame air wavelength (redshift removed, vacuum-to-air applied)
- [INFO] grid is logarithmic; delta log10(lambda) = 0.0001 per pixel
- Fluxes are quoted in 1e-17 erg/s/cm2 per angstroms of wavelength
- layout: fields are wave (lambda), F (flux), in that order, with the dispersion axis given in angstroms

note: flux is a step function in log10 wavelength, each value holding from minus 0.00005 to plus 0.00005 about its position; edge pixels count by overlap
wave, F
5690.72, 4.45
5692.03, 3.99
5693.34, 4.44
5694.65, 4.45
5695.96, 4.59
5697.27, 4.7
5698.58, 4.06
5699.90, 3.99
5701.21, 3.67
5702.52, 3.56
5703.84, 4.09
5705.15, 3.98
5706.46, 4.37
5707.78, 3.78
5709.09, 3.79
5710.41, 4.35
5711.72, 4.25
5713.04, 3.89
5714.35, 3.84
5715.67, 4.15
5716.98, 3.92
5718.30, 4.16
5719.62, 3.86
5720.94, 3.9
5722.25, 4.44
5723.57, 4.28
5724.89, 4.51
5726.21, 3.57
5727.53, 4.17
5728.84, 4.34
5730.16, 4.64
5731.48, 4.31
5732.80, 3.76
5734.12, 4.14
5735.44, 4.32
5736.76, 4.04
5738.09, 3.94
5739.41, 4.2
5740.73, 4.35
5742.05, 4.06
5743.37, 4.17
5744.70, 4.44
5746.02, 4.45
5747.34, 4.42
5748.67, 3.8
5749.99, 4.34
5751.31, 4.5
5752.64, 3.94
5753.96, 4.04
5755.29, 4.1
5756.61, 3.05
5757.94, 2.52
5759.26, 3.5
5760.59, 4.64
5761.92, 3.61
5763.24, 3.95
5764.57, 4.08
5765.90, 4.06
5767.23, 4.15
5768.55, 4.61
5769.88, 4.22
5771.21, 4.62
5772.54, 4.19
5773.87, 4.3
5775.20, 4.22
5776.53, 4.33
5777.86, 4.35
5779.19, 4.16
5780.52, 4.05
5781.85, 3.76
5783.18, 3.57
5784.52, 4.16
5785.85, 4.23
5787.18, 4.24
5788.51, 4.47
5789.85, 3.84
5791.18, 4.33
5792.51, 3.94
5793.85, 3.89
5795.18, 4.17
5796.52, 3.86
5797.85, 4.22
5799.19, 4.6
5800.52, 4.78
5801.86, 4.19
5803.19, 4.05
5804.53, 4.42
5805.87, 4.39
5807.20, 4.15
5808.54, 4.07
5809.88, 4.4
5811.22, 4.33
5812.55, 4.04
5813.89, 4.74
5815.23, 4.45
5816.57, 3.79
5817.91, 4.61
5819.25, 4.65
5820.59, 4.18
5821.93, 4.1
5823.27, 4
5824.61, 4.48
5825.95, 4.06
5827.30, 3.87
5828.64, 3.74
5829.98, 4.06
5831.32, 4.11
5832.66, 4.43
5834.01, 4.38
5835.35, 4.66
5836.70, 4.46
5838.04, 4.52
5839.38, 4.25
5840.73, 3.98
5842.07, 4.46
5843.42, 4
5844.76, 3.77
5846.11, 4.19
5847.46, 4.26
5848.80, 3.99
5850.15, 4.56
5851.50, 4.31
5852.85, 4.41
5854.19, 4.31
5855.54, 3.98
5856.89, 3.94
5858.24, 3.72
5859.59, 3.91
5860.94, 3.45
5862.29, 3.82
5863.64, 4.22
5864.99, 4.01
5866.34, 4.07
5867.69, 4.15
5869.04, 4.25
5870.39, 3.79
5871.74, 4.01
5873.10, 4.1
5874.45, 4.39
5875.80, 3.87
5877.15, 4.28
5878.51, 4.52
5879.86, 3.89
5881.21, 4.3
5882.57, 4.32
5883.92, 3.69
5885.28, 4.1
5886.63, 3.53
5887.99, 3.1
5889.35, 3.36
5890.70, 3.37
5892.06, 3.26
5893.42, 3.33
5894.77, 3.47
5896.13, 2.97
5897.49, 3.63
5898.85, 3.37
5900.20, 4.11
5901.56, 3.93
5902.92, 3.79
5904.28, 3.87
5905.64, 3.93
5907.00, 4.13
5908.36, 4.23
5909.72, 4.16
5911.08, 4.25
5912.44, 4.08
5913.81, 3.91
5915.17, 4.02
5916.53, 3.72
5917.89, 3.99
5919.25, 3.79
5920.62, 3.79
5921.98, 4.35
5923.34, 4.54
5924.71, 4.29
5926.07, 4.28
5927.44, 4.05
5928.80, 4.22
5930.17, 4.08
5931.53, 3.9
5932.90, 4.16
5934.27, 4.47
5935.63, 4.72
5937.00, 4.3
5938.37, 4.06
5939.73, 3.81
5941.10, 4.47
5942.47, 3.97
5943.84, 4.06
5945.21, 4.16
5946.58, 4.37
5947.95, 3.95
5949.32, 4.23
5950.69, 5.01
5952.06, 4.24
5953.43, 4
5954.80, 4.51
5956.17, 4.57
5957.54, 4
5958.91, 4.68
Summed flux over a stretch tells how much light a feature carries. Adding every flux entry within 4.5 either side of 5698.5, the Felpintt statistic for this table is 29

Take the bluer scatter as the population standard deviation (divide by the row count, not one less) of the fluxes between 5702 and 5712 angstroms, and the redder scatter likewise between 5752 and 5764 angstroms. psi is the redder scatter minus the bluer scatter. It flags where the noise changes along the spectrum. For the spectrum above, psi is 0.31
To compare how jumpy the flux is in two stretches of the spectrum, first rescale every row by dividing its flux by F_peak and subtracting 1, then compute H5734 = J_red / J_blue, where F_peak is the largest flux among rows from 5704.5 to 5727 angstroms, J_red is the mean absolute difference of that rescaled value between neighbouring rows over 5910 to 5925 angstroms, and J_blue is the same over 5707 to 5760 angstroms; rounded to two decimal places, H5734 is 0.68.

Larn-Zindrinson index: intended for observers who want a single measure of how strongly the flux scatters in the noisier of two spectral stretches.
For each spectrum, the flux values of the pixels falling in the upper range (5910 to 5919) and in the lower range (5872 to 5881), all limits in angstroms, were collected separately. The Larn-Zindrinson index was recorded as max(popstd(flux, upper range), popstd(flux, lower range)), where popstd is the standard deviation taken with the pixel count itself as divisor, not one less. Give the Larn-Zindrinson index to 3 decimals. 0.244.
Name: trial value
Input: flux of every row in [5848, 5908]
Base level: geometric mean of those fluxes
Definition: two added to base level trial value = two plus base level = 5.88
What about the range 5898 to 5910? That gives 5.94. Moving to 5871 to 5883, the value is 6.18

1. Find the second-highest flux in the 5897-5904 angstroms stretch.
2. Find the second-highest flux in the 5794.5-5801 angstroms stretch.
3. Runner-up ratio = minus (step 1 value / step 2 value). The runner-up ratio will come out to -0.85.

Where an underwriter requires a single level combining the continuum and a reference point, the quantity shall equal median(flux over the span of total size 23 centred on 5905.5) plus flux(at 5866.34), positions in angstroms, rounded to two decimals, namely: 8.00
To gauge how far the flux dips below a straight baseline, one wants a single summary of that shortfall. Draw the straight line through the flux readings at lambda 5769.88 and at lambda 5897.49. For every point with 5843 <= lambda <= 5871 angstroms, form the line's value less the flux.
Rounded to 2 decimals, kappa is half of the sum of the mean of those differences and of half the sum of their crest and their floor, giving -0.21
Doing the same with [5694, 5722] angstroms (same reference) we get 0.43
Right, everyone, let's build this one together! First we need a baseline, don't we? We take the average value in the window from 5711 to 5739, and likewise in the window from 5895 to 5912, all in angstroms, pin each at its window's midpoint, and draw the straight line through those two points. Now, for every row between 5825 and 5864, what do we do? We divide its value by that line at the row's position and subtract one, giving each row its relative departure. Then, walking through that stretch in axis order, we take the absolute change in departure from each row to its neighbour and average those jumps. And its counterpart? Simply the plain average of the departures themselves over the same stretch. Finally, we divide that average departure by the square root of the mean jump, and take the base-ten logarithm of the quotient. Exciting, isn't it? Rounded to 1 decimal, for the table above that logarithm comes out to -0.7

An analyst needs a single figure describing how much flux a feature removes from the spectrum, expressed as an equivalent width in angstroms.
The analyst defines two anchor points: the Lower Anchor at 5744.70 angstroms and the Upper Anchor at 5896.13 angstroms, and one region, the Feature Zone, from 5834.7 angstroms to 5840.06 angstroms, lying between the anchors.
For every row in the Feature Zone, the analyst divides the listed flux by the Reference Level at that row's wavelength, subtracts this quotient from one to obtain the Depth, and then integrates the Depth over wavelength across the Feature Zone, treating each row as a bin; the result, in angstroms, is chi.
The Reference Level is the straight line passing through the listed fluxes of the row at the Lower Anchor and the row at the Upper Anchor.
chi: -1.41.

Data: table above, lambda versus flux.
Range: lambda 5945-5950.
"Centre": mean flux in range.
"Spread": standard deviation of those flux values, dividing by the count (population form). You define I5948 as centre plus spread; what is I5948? 4.33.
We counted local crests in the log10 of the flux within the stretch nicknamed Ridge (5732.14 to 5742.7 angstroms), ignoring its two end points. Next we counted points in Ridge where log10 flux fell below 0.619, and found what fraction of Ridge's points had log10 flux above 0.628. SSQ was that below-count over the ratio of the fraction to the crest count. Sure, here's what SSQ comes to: 40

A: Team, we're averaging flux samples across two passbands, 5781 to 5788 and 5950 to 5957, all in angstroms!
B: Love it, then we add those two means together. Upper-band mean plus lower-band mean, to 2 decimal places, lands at 8.46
